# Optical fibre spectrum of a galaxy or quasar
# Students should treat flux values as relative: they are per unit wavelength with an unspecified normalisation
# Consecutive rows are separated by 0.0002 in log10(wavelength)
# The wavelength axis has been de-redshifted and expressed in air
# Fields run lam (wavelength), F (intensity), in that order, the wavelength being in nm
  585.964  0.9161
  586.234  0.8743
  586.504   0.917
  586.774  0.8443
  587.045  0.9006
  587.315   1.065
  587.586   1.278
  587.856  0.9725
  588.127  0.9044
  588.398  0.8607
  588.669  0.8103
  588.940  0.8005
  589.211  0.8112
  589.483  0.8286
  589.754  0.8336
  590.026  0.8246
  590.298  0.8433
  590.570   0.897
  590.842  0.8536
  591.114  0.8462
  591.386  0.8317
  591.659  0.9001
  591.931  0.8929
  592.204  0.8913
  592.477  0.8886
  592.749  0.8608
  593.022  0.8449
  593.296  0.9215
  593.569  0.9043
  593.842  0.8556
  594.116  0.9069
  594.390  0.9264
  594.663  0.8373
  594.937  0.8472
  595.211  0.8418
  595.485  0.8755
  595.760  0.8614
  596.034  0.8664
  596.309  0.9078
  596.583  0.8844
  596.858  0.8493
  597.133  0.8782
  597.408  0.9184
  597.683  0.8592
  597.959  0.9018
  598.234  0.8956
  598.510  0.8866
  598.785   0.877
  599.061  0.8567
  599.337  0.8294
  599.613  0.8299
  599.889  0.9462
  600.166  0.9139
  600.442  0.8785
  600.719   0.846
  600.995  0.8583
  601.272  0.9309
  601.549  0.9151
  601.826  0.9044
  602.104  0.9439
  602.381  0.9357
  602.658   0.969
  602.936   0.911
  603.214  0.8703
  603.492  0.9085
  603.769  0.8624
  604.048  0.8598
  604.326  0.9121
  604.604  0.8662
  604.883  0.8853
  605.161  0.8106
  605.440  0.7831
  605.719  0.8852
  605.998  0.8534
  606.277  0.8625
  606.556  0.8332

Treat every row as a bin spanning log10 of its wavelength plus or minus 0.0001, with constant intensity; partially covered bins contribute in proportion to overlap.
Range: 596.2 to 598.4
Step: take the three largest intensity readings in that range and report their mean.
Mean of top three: 0.91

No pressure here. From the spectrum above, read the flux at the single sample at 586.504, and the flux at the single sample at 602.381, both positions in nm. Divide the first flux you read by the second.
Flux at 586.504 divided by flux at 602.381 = 0.98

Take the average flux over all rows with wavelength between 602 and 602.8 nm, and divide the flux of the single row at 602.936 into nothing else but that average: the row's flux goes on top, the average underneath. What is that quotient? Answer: 0.96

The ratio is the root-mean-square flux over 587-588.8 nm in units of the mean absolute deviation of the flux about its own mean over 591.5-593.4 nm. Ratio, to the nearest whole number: 52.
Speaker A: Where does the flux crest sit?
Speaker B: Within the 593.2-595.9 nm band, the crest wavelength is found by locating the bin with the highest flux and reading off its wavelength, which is 594.390 nm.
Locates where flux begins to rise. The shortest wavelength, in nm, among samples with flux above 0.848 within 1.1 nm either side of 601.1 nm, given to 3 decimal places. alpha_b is 600.166 nm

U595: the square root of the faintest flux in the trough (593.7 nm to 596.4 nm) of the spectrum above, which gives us 0.915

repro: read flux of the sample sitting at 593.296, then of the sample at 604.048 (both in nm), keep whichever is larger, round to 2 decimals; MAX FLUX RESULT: 0.92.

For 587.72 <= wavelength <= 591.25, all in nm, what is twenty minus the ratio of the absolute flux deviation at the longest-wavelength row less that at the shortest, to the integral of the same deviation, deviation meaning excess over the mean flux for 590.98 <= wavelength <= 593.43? 20.4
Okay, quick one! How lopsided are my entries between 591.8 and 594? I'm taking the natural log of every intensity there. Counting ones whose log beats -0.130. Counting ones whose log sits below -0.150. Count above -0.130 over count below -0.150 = 2.5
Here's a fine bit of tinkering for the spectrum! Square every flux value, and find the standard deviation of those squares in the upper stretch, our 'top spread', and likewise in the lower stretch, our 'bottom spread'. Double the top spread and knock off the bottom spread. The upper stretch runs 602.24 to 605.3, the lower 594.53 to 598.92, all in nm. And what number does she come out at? 0.11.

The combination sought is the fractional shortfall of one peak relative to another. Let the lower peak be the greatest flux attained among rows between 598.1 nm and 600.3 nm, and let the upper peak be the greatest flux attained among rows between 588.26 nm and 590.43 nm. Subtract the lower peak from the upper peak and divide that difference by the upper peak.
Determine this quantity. -0.10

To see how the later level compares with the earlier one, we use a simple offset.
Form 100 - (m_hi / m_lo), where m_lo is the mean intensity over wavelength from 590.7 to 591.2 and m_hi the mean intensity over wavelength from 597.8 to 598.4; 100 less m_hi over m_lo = 98.9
